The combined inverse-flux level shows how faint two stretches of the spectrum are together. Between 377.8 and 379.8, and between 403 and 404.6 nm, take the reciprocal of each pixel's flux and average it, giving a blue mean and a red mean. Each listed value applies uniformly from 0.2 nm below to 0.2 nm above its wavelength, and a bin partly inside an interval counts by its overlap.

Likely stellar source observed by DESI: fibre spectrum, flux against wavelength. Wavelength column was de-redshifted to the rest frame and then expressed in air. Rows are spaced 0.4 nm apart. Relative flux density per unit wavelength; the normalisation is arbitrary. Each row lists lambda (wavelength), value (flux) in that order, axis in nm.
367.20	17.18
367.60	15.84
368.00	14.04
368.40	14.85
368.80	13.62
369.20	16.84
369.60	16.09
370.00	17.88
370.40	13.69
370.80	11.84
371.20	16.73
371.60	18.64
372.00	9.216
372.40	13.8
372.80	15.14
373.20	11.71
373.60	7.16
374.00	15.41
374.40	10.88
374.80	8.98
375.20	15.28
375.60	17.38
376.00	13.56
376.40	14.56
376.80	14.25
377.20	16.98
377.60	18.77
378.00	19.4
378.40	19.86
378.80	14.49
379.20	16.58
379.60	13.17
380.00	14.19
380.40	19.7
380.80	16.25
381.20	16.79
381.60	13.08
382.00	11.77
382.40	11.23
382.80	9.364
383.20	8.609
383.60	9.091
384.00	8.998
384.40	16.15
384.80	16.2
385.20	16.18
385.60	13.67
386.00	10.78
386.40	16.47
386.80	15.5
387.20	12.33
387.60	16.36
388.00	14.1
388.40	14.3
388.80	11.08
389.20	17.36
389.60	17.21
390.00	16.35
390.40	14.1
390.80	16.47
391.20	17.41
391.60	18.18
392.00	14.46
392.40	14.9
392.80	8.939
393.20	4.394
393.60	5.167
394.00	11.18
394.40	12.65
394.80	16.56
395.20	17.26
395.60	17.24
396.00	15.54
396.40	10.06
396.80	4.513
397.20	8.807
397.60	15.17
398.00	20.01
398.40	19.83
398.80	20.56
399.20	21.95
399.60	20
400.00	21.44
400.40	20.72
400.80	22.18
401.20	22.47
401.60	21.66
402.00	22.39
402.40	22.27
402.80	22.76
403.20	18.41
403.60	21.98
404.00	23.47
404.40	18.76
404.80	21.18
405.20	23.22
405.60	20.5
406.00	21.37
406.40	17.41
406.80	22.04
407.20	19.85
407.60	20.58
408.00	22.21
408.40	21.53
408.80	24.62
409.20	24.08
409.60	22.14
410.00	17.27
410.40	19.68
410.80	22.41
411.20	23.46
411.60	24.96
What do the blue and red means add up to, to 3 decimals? 0.110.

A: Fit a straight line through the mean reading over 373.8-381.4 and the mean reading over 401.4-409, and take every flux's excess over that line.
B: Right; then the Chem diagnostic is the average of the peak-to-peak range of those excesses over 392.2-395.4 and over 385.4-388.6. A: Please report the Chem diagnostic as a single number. 9.0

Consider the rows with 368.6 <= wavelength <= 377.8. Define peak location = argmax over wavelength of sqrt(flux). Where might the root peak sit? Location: 377.60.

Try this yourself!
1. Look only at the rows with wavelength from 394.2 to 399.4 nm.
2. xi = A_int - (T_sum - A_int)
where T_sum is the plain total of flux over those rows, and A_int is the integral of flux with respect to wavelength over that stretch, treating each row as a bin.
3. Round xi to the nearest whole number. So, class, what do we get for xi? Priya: -40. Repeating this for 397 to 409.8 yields -133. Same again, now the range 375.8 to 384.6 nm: -63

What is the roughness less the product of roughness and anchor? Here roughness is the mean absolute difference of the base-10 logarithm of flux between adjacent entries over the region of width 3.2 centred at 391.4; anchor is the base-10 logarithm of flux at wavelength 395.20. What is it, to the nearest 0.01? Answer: -0.02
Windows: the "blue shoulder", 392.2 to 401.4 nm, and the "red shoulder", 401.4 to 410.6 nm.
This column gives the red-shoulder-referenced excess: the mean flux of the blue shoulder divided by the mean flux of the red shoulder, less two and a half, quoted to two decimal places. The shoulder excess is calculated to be -1.78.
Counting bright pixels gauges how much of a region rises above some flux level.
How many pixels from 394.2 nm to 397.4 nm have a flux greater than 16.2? 3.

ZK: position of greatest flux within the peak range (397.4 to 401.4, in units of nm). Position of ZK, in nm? 401.20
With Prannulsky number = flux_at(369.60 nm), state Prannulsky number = 16.09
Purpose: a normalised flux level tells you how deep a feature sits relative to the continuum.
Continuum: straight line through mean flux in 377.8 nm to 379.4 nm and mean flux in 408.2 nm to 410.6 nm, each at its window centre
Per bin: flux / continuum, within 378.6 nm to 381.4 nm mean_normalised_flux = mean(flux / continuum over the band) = 0.89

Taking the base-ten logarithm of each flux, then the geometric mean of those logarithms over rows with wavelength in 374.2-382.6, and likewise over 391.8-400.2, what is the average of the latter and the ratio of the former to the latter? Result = 1.08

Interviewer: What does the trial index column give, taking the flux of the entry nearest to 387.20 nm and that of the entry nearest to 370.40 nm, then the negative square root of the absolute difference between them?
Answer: -1.2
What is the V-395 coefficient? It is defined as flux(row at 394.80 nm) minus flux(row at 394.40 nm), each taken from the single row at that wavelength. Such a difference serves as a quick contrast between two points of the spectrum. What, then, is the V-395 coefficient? 4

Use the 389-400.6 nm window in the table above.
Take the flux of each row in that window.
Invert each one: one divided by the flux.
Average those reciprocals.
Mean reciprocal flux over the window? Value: 0.081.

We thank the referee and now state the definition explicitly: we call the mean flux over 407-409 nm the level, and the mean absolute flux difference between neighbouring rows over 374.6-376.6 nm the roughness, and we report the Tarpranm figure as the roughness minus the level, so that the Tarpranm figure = -18.5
